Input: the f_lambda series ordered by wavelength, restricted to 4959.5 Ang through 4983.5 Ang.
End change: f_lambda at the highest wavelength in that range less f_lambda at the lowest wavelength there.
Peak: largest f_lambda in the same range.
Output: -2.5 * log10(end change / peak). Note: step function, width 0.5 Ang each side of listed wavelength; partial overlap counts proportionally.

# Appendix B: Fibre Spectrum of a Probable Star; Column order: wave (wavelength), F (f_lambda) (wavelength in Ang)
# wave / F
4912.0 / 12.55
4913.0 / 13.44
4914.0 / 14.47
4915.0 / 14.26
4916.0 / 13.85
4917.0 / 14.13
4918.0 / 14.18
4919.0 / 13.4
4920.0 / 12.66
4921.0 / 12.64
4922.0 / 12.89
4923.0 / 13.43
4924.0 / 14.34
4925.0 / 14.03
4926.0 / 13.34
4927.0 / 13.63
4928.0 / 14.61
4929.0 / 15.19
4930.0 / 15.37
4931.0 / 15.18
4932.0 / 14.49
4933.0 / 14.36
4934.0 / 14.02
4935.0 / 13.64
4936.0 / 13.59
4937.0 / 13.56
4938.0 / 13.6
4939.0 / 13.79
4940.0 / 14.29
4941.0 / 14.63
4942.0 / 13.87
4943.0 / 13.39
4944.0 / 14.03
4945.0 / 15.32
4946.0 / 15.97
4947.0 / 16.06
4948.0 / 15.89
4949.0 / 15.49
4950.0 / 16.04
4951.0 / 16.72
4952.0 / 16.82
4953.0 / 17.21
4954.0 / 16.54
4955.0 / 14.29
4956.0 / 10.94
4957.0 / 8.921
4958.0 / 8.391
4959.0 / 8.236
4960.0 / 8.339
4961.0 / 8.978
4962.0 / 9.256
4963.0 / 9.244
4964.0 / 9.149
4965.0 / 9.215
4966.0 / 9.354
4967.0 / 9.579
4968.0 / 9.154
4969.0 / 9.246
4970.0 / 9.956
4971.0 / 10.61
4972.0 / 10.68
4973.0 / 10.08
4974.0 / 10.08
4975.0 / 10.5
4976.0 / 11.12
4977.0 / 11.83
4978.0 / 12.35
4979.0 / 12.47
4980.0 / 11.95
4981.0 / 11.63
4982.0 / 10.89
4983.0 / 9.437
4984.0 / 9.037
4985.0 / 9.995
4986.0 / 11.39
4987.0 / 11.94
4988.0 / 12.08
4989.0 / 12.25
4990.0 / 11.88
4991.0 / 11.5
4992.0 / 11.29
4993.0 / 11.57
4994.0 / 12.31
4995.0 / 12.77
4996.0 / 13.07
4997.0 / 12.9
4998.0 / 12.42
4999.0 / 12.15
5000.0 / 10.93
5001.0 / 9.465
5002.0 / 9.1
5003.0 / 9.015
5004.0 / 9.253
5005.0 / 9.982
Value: 2.6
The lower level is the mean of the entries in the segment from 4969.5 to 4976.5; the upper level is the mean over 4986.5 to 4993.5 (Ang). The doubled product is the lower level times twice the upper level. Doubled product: 246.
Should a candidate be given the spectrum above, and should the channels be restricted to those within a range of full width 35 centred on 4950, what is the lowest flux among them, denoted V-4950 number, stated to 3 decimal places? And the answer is 8.236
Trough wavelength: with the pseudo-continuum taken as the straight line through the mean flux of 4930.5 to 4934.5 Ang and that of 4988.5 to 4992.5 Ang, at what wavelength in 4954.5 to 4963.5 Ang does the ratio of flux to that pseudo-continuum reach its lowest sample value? 4959.0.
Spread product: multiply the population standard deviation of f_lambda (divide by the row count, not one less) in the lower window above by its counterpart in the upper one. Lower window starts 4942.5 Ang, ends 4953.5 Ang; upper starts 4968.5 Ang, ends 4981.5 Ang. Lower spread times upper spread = 1.1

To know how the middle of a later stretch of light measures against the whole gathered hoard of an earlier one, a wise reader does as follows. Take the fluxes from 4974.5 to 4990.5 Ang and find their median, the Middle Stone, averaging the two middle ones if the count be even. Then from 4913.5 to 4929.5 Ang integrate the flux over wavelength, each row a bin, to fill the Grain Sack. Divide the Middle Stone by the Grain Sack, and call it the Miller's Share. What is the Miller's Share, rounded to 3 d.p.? 0.053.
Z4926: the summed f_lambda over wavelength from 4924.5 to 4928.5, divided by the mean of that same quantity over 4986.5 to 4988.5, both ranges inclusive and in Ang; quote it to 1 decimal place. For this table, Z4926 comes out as 4.6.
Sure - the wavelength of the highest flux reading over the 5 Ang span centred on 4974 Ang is 4976.0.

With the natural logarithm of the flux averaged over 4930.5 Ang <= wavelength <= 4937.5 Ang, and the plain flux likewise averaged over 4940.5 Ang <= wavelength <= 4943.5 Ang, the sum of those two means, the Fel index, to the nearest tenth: 16.6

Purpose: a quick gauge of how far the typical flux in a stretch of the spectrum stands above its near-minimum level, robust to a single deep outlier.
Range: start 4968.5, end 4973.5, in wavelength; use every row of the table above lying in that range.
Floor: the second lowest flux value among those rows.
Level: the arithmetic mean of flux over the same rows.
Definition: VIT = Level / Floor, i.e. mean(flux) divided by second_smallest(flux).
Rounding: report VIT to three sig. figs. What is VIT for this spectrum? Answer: 1.02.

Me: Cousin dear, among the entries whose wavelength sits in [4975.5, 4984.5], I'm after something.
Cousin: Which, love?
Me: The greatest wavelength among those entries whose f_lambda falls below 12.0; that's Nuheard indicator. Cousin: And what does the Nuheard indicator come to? 4984.0 Ang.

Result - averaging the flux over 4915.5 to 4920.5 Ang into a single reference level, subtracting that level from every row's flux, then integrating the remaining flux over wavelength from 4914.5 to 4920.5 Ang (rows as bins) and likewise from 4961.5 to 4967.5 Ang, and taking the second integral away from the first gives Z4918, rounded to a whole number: 27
